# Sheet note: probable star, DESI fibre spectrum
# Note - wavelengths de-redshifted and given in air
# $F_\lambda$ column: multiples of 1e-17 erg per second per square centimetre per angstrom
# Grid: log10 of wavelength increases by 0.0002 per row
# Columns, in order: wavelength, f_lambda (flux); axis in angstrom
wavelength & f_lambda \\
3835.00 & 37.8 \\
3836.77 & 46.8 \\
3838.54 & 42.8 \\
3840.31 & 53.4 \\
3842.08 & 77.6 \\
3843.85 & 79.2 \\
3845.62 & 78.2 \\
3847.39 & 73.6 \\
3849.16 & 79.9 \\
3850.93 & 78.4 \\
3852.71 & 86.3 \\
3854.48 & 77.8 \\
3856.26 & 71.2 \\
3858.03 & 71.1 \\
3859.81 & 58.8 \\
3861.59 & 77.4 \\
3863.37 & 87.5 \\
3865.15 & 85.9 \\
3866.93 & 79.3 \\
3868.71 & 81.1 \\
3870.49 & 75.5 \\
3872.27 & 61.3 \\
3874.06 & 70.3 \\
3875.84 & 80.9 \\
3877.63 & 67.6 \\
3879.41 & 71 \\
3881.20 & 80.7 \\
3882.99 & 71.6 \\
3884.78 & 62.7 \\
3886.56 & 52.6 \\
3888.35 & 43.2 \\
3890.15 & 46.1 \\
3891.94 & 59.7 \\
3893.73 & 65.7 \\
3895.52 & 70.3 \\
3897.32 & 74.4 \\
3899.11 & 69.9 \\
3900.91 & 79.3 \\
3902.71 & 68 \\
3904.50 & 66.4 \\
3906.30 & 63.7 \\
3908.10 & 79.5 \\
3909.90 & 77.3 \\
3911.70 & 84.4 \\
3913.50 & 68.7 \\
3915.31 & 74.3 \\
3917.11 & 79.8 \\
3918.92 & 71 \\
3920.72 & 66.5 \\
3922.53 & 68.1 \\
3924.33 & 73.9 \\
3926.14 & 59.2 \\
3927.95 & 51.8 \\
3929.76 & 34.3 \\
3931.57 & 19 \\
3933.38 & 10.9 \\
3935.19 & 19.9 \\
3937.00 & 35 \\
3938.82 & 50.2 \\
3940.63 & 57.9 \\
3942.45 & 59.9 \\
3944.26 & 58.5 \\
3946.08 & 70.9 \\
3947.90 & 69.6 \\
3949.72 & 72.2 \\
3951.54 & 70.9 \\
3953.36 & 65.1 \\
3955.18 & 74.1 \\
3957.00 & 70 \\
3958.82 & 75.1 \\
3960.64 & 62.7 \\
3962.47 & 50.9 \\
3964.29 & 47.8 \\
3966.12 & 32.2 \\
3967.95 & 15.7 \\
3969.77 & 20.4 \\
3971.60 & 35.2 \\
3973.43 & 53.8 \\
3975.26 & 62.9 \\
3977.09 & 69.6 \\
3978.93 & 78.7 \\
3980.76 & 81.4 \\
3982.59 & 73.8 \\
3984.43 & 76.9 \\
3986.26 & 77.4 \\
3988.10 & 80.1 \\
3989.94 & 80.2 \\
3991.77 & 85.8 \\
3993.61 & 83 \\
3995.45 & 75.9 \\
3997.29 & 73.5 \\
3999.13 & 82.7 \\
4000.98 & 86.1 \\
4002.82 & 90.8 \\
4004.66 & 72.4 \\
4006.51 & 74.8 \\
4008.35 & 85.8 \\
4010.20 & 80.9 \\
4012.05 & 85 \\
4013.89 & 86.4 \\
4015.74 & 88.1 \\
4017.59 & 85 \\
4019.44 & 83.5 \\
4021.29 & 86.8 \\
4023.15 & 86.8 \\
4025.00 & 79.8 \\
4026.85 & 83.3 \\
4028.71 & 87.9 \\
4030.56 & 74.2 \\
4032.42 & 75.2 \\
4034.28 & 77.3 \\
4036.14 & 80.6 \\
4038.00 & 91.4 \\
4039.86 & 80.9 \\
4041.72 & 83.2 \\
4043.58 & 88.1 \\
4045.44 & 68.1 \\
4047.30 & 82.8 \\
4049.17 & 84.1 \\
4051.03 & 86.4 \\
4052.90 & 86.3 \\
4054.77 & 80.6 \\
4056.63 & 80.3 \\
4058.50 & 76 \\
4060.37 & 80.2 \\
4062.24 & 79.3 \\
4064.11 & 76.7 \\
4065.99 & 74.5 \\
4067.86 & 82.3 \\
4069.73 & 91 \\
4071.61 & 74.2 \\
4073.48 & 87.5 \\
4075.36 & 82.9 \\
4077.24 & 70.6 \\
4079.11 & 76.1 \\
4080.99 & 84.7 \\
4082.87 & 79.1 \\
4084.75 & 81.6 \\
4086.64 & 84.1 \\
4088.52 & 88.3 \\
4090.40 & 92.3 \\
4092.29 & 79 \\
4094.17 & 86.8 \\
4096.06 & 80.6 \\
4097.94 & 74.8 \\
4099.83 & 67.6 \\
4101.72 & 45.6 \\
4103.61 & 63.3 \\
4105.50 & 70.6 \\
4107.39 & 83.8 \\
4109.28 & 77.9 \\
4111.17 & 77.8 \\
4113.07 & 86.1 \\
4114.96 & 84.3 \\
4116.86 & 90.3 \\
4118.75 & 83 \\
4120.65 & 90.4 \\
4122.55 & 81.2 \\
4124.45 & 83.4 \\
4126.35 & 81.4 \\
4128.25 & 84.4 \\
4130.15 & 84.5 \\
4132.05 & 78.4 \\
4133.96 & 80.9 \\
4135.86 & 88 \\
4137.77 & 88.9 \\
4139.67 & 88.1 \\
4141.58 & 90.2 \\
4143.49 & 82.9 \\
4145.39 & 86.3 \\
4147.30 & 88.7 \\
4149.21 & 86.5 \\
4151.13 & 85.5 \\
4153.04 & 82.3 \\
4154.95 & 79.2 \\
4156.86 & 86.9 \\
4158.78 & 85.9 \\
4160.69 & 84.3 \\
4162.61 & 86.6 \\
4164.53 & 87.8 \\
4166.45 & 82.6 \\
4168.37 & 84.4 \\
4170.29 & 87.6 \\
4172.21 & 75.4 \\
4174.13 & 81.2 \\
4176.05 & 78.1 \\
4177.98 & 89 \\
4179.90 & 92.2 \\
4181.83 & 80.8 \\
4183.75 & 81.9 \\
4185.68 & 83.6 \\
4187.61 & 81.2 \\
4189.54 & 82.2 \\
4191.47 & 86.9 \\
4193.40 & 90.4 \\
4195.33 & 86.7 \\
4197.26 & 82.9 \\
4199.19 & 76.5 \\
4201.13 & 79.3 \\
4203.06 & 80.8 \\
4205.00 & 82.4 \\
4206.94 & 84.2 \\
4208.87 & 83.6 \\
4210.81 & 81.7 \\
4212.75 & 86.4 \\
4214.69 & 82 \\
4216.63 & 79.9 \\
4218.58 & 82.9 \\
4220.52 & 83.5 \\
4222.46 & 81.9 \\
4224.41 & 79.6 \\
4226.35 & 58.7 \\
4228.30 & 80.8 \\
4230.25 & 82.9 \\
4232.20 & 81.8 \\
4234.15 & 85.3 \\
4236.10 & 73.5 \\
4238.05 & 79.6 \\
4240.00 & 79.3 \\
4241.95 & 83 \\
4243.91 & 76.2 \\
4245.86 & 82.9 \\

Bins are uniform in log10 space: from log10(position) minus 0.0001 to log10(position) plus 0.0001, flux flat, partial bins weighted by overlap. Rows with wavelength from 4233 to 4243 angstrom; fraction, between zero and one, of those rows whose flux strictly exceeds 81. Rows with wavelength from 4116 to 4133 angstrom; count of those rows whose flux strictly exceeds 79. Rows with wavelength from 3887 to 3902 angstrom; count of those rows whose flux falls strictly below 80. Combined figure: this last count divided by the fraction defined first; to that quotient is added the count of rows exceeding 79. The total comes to 28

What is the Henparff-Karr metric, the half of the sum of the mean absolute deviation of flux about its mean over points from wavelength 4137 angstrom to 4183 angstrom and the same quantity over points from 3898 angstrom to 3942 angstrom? 9.9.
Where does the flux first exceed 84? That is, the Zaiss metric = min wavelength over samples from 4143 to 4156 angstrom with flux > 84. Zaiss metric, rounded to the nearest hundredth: 4145.39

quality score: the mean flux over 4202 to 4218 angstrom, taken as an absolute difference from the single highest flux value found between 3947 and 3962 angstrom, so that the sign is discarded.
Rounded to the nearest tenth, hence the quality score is 7.5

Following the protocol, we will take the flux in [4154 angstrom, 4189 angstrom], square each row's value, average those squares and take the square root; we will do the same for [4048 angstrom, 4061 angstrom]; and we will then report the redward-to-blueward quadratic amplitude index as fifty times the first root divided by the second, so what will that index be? 51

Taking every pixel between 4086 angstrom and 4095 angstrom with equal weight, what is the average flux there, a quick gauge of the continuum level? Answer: 86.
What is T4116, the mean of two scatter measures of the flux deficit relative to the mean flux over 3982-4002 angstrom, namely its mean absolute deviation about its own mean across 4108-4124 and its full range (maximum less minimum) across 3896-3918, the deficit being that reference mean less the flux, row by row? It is 12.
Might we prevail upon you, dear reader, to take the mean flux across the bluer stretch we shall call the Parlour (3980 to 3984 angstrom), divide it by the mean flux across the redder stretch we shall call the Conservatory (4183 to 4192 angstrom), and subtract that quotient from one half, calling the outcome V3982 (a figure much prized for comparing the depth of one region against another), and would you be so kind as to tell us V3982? -0.43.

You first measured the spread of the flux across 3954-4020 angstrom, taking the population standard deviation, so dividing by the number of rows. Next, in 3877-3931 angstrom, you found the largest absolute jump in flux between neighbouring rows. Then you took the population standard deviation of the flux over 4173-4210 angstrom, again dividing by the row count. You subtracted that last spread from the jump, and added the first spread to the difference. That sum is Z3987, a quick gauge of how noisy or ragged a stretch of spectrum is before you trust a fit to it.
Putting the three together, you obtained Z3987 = 32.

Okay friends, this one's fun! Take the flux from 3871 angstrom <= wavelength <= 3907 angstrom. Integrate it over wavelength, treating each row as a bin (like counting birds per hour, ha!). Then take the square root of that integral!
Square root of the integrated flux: 49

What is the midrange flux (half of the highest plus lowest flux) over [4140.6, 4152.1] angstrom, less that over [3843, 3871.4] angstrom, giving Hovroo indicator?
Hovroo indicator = 13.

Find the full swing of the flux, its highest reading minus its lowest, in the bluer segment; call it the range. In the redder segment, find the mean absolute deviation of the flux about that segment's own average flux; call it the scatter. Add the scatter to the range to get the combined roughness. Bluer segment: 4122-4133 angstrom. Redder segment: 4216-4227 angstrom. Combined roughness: 12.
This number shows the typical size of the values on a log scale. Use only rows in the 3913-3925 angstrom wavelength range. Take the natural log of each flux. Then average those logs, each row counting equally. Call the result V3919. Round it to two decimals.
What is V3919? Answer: 4.27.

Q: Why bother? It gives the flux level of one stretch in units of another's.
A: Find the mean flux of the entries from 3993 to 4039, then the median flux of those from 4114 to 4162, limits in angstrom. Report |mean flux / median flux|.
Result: 0.97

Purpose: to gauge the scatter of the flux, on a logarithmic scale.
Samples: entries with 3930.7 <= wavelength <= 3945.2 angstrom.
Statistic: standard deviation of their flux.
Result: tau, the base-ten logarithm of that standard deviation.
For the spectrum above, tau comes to 1.3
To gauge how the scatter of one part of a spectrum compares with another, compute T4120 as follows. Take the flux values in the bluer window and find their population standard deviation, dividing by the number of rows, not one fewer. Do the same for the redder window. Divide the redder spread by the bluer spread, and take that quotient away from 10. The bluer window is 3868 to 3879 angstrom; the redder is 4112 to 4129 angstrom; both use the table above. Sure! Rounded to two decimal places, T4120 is 9.55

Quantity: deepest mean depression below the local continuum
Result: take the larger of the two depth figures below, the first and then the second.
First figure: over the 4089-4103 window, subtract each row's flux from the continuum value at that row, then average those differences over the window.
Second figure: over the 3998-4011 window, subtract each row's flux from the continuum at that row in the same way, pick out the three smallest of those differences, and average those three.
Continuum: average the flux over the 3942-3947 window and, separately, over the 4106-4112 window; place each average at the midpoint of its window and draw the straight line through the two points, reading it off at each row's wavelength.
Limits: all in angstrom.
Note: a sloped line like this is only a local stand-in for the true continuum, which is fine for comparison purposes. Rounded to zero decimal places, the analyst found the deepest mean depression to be 3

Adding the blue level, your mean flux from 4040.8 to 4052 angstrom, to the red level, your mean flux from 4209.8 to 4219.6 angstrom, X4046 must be 165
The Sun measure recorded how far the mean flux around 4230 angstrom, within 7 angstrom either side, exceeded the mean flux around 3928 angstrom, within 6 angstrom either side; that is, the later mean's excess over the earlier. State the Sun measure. 32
